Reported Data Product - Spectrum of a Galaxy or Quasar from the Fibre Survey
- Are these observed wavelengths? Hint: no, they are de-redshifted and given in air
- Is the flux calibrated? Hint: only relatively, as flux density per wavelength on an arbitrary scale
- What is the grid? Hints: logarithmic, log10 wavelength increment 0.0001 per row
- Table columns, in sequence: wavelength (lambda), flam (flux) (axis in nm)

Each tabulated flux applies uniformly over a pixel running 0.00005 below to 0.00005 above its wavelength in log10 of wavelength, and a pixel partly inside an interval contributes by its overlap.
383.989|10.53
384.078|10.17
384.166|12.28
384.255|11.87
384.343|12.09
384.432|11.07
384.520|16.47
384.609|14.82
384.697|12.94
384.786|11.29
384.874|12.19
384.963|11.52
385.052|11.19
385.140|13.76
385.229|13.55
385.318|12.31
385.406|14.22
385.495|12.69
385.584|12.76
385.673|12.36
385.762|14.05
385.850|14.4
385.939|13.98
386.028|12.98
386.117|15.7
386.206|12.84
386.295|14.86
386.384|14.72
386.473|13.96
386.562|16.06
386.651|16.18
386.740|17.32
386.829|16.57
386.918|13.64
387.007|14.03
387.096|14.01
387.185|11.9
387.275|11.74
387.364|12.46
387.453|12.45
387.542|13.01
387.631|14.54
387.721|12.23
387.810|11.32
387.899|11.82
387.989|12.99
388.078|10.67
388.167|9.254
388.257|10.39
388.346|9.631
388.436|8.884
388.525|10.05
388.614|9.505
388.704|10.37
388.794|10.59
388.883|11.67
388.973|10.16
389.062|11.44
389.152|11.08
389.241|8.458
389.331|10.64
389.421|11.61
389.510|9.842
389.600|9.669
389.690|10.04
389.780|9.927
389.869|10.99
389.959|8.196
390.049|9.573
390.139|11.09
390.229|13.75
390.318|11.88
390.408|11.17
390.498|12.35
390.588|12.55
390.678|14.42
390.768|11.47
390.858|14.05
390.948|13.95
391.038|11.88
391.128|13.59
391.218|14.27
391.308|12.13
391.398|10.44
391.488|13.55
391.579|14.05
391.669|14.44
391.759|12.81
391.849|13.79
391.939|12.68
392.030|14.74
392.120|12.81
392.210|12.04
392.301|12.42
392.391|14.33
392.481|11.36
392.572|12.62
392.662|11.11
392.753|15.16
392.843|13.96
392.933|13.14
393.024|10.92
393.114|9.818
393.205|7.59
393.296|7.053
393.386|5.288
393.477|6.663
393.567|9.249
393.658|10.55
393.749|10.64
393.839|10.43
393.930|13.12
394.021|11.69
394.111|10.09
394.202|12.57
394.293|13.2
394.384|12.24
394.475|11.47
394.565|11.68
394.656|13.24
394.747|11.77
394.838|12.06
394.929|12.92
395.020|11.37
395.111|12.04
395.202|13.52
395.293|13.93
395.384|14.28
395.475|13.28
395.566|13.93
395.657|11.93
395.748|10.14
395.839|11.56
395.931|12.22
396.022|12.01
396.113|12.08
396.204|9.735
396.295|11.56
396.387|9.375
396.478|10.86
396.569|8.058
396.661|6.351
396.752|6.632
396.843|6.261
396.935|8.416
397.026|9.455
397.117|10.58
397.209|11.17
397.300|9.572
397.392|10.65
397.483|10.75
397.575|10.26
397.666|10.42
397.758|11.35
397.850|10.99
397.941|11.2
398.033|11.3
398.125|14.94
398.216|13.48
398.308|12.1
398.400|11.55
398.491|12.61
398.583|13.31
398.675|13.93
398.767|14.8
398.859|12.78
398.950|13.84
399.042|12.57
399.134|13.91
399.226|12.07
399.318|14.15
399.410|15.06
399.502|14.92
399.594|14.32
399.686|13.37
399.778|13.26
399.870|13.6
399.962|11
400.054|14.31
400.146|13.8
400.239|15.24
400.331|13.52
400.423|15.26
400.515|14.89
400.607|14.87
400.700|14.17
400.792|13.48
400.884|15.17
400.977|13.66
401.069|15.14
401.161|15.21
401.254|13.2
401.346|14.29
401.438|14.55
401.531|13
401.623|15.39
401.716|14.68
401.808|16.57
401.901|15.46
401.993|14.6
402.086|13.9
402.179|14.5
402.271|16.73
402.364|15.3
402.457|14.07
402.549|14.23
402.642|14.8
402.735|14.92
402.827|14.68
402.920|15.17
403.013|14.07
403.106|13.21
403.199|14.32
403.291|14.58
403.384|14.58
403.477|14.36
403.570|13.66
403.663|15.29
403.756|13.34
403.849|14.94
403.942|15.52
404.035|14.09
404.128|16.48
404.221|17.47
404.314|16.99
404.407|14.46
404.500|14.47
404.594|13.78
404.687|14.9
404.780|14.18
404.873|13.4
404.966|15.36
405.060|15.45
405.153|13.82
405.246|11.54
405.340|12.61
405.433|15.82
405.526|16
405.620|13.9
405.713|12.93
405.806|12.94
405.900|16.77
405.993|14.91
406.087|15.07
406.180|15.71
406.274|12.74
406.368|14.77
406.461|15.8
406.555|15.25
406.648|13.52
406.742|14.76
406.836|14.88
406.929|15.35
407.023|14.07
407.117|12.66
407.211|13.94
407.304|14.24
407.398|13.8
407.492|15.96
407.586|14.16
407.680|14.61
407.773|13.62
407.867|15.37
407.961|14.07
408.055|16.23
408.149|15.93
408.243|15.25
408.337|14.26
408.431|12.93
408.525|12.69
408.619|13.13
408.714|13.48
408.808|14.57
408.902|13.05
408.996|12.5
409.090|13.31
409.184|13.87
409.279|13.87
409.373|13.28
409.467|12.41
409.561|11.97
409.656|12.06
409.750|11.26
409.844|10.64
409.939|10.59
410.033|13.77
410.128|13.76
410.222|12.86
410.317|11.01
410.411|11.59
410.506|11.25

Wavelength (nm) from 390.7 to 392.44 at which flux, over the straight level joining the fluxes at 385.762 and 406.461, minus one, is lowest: 391.398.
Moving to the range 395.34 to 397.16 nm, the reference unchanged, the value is 396.843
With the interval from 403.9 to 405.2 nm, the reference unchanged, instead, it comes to 404.873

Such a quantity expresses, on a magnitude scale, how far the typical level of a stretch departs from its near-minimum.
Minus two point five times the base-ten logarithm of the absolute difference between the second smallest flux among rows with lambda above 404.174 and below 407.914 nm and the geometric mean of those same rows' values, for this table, -0.69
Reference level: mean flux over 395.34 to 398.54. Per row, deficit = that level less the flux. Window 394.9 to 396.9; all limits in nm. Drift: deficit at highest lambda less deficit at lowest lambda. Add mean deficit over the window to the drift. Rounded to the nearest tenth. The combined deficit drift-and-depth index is 6.5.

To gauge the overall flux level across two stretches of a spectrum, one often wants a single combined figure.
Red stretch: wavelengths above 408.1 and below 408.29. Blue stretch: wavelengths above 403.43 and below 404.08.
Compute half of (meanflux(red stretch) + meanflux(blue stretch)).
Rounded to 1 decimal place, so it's 15.0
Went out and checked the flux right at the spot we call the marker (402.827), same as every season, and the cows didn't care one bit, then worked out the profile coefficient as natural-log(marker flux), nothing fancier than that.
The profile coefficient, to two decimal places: 2.69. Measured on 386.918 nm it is 2.61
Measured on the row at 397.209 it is 2.41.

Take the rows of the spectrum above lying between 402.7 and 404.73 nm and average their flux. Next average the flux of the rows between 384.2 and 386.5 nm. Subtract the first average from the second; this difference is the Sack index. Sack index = -1.5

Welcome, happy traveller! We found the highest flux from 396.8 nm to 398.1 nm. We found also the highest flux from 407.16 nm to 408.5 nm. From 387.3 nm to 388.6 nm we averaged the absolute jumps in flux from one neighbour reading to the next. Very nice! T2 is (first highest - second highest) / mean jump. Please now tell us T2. -4.4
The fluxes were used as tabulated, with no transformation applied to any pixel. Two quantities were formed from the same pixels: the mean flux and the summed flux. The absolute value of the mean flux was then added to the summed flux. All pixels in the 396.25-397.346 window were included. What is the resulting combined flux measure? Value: 117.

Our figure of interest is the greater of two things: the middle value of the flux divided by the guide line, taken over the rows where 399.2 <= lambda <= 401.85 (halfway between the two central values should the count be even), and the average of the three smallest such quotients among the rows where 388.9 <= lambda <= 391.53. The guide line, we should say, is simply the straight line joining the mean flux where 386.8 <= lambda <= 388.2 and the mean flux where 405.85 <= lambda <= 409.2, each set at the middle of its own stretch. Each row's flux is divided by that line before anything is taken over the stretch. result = 1.042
